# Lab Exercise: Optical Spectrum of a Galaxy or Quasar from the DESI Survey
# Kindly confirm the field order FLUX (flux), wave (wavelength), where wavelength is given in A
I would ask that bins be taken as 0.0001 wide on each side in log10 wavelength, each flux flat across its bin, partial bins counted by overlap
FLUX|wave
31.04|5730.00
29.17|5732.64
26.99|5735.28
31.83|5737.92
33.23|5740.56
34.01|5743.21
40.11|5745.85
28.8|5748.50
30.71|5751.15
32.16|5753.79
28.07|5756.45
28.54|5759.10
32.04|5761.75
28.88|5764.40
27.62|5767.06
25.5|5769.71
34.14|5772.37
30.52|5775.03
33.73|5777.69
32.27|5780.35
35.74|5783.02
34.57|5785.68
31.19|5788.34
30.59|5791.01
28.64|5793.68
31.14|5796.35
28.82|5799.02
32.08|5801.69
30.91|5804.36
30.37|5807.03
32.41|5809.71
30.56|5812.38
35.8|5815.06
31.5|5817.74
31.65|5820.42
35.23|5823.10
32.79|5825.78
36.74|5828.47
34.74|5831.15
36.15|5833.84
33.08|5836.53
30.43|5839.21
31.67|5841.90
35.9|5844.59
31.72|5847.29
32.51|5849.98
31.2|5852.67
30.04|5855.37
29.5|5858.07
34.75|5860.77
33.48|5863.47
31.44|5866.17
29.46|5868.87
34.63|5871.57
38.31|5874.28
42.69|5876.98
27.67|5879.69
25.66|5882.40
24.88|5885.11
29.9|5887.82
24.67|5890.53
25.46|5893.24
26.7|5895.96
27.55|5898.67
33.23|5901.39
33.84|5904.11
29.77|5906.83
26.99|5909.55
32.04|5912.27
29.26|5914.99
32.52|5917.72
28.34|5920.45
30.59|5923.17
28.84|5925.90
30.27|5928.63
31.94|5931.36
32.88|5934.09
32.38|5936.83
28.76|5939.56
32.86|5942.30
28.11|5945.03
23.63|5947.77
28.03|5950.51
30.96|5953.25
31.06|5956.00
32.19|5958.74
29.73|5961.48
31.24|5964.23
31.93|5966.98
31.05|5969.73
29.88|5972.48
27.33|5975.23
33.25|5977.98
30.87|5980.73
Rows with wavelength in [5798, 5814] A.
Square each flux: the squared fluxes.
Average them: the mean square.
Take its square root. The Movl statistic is 30.9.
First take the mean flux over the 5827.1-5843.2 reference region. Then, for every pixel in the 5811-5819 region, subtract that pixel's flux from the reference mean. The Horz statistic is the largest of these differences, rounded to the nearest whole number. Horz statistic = 3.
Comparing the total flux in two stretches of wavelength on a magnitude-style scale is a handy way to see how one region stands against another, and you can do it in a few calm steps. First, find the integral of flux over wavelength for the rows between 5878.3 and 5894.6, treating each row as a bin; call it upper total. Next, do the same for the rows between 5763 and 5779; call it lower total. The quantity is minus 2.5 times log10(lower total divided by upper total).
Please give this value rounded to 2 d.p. -0.12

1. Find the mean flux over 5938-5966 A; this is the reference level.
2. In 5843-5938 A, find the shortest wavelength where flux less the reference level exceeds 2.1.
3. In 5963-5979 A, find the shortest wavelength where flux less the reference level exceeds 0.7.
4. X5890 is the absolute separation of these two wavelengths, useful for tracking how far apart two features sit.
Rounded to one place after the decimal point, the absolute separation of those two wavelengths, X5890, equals 119.6 A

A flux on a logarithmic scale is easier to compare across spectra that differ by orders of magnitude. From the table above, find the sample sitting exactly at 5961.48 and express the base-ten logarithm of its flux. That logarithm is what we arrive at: 1.473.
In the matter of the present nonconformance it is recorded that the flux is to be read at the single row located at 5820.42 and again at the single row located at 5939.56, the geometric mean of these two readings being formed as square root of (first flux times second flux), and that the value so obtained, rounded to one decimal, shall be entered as 30.2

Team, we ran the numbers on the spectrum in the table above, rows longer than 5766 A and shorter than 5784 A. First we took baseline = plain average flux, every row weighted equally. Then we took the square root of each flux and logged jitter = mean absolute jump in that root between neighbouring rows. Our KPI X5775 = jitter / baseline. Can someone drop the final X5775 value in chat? 0.0108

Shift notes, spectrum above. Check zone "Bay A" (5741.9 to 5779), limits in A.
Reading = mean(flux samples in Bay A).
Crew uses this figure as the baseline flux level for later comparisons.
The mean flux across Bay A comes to 31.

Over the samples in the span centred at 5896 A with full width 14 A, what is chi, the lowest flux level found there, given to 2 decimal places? 24.67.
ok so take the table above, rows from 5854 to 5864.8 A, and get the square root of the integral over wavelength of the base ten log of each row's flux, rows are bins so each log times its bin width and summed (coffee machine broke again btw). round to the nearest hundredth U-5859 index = 4.03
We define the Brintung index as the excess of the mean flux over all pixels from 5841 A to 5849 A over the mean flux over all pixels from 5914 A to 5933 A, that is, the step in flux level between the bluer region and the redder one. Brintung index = 2.8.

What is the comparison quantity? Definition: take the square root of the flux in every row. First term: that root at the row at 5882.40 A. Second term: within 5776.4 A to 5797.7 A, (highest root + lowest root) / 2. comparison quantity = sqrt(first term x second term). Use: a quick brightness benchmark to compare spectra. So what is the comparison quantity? 5.36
